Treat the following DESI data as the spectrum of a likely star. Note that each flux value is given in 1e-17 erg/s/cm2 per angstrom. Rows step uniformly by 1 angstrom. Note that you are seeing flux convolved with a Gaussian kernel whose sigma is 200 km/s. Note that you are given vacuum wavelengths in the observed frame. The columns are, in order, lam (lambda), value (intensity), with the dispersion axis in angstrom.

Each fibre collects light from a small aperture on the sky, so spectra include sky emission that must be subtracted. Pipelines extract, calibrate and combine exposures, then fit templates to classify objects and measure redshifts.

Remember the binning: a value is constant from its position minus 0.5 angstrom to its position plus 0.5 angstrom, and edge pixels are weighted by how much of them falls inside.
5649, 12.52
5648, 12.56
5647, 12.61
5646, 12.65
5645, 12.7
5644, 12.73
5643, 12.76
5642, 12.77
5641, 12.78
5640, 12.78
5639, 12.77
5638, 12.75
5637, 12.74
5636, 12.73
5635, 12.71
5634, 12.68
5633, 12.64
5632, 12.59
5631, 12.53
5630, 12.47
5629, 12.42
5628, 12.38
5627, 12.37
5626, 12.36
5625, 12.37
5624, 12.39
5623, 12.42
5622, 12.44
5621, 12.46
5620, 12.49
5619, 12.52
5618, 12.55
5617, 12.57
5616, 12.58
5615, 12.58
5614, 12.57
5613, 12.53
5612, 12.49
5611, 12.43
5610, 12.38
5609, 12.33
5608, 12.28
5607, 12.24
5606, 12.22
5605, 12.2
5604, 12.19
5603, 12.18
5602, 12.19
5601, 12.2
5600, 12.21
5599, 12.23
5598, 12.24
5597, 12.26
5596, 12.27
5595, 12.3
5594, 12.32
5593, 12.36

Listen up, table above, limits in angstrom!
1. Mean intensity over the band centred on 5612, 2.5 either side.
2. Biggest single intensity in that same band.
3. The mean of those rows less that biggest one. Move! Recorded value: -0.09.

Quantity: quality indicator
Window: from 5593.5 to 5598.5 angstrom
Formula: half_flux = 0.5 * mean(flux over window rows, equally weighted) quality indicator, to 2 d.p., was 6.14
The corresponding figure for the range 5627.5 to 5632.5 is 6.24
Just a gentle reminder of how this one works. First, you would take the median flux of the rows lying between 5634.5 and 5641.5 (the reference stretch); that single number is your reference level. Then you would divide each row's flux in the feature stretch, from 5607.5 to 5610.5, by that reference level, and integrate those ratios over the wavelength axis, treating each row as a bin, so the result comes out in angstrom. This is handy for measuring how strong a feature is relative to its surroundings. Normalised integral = 2.90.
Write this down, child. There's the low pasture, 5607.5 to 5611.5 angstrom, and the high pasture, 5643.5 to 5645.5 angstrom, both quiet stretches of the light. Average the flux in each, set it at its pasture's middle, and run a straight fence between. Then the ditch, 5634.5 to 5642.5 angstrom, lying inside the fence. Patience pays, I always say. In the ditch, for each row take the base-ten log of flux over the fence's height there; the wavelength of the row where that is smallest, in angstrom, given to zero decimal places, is 5642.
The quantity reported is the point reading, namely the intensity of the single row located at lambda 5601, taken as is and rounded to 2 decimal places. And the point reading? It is 12.20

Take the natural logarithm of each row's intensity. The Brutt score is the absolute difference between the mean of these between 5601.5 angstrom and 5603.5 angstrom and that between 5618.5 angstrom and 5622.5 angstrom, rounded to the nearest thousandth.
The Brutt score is 0.024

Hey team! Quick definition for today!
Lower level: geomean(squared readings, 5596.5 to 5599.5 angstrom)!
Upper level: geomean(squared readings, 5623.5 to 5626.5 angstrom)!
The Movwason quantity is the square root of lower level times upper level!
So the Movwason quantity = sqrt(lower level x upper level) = 151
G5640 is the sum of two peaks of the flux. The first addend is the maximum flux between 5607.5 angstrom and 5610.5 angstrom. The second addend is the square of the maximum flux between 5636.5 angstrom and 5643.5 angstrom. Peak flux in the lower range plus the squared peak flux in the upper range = 175.7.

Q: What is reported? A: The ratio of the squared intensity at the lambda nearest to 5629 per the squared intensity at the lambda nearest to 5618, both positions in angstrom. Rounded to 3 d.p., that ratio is 0.979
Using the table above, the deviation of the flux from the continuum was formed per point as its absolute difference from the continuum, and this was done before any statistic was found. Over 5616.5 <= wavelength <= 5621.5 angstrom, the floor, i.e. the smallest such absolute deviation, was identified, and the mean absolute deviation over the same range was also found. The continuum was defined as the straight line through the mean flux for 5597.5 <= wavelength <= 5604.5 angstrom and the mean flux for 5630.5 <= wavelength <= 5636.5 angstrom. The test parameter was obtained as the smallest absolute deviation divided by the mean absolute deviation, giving 0.2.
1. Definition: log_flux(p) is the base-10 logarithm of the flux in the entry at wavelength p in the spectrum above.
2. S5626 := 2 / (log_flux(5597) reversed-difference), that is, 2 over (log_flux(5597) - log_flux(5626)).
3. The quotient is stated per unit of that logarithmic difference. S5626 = -567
